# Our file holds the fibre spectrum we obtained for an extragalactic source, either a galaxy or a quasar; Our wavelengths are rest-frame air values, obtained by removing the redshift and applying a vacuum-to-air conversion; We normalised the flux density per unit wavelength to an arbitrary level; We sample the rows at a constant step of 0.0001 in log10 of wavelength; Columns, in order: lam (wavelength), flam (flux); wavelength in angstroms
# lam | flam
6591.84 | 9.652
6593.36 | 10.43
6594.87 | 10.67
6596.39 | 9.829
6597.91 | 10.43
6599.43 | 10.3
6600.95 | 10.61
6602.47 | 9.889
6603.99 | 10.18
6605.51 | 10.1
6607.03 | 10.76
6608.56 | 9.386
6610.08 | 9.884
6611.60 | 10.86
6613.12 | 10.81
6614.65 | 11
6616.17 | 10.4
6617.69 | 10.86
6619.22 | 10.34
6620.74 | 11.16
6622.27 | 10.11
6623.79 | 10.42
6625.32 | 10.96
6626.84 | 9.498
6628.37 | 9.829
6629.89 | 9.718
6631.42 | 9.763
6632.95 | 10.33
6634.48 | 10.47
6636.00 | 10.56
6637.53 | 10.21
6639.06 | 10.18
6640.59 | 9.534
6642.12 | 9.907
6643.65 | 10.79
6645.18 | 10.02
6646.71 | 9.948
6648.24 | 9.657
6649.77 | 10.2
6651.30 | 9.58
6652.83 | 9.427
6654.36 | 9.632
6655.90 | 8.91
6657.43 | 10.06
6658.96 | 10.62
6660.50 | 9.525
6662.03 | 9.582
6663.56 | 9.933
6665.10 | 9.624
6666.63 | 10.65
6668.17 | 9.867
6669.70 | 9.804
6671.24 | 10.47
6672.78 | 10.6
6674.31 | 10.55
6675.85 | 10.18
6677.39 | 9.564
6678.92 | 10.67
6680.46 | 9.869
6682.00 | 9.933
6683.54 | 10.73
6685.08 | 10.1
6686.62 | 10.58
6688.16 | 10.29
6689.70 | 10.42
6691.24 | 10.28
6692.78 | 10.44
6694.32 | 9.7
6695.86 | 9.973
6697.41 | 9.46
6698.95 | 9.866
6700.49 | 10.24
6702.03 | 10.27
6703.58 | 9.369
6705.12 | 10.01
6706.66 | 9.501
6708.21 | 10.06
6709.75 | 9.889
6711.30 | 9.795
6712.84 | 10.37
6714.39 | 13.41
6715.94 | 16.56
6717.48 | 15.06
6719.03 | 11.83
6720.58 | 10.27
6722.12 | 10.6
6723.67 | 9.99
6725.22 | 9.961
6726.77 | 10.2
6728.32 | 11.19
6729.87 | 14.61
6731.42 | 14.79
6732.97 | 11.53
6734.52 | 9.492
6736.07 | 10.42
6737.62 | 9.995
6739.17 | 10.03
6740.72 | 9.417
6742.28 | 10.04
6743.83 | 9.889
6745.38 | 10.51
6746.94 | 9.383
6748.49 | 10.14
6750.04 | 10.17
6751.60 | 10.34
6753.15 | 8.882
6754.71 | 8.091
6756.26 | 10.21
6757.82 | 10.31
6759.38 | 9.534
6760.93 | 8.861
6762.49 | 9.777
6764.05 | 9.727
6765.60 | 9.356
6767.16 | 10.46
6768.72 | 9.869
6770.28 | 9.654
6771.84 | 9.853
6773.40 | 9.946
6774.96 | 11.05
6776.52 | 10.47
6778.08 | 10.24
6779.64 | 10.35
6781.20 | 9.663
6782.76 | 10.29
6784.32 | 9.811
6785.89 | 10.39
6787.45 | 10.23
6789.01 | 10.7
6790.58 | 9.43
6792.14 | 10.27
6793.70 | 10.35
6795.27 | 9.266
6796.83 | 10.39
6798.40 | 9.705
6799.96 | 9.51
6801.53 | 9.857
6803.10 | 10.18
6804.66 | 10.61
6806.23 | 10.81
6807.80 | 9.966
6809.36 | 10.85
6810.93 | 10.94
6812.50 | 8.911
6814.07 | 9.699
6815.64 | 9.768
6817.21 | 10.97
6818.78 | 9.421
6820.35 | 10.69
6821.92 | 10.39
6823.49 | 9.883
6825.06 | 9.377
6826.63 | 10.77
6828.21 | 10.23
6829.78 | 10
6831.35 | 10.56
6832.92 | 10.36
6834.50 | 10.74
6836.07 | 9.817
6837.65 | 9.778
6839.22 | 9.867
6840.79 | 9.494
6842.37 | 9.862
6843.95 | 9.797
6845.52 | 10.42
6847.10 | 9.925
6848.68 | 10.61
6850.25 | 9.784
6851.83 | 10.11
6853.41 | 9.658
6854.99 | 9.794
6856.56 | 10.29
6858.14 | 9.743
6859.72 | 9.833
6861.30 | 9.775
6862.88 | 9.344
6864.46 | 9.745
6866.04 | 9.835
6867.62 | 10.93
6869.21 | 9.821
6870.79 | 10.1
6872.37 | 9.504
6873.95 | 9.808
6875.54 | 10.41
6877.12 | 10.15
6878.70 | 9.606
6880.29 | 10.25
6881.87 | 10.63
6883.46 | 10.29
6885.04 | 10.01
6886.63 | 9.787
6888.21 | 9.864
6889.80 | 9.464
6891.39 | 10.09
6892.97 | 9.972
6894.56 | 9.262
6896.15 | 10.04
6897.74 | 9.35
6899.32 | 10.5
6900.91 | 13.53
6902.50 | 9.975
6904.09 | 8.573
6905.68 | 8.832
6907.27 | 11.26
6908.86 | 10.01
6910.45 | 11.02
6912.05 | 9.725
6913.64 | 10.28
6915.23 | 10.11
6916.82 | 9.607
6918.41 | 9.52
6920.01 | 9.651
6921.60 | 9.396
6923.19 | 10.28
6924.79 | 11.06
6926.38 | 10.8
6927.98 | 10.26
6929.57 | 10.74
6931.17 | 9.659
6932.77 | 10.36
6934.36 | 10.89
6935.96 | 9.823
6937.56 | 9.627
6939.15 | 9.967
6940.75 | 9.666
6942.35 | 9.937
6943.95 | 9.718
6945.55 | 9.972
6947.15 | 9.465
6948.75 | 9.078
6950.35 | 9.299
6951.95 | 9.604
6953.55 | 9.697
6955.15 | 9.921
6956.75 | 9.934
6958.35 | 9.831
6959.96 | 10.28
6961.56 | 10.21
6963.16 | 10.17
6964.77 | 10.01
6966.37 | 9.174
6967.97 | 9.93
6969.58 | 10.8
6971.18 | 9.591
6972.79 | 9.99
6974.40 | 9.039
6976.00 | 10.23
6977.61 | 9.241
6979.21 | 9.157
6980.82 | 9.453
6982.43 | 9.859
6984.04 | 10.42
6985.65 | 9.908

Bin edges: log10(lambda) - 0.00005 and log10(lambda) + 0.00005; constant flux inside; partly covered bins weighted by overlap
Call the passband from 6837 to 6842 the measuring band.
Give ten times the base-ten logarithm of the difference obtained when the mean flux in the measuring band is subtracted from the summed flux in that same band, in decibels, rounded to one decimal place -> 12.9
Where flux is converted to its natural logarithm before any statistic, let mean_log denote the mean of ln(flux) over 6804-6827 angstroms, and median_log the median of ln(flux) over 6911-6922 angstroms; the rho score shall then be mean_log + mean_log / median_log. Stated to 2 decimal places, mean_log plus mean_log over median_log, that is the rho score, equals 3.34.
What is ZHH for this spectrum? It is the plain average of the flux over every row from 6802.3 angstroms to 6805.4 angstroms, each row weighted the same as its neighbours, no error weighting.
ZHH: 10.4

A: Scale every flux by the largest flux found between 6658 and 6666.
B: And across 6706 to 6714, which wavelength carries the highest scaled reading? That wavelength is 6712.84 angstroms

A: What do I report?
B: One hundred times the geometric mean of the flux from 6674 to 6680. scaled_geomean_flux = 1023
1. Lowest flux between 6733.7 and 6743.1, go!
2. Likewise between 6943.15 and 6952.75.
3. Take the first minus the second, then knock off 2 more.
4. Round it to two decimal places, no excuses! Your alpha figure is -1.66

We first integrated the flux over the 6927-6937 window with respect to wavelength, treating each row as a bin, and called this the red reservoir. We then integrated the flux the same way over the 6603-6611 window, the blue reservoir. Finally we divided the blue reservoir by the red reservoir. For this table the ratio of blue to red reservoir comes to 0.78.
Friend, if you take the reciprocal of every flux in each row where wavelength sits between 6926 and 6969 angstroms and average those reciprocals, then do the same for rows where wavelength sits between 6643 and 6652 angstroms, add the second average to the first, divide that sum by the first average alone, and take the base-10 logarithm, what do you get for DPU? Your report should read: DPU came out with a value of 0.299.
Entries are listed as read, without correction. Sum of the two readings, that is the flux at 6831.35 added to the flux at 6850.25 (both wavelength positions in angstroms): 20.3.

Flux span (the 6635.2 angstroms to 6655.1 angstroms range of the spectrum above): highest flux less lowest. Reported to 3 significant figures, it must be 1.36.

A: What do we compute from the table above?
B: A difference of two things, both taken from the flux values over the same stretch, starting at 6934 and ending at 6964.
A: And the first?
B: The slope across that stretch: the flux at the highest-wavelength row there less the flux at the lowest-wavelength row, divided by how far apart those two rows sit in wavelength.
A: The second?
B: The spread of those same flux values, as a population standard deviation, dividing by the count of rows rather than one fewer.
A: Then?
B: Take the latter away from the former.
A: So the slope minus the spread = -0.41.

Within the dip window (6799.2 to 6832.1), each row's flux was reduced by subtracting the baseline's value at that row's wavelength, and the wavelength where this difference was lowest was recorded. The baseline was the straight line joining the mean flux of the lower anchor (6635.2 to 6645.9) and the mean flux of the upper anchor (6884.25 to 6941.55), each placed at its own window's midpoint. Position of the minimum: 6812.50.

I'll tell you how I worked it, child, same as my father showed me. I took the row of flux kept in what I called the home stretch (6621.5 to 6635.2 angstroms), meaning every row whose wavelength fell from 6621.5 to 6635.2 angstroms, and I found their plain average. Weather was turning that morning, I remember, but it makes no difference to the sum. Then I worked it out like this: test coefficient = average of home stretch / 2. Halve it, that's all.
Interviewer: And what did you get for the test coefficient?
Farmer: 5.06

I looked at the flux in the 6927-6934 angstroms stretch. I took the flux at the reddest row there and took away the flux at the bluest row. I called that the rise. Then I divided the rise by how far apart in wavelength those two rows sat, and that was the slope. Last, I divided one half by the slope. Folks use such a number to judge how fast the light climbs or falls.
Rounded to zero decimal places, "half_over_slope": 24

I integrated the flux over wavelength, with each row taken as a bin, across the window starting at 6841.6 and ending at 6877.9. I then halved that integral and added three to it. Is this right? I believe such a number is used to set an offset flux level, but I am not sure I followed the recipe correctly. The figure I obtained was 184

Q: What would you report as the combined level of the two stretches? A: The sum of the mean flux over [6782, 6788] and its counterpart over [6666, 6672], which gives 20.4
